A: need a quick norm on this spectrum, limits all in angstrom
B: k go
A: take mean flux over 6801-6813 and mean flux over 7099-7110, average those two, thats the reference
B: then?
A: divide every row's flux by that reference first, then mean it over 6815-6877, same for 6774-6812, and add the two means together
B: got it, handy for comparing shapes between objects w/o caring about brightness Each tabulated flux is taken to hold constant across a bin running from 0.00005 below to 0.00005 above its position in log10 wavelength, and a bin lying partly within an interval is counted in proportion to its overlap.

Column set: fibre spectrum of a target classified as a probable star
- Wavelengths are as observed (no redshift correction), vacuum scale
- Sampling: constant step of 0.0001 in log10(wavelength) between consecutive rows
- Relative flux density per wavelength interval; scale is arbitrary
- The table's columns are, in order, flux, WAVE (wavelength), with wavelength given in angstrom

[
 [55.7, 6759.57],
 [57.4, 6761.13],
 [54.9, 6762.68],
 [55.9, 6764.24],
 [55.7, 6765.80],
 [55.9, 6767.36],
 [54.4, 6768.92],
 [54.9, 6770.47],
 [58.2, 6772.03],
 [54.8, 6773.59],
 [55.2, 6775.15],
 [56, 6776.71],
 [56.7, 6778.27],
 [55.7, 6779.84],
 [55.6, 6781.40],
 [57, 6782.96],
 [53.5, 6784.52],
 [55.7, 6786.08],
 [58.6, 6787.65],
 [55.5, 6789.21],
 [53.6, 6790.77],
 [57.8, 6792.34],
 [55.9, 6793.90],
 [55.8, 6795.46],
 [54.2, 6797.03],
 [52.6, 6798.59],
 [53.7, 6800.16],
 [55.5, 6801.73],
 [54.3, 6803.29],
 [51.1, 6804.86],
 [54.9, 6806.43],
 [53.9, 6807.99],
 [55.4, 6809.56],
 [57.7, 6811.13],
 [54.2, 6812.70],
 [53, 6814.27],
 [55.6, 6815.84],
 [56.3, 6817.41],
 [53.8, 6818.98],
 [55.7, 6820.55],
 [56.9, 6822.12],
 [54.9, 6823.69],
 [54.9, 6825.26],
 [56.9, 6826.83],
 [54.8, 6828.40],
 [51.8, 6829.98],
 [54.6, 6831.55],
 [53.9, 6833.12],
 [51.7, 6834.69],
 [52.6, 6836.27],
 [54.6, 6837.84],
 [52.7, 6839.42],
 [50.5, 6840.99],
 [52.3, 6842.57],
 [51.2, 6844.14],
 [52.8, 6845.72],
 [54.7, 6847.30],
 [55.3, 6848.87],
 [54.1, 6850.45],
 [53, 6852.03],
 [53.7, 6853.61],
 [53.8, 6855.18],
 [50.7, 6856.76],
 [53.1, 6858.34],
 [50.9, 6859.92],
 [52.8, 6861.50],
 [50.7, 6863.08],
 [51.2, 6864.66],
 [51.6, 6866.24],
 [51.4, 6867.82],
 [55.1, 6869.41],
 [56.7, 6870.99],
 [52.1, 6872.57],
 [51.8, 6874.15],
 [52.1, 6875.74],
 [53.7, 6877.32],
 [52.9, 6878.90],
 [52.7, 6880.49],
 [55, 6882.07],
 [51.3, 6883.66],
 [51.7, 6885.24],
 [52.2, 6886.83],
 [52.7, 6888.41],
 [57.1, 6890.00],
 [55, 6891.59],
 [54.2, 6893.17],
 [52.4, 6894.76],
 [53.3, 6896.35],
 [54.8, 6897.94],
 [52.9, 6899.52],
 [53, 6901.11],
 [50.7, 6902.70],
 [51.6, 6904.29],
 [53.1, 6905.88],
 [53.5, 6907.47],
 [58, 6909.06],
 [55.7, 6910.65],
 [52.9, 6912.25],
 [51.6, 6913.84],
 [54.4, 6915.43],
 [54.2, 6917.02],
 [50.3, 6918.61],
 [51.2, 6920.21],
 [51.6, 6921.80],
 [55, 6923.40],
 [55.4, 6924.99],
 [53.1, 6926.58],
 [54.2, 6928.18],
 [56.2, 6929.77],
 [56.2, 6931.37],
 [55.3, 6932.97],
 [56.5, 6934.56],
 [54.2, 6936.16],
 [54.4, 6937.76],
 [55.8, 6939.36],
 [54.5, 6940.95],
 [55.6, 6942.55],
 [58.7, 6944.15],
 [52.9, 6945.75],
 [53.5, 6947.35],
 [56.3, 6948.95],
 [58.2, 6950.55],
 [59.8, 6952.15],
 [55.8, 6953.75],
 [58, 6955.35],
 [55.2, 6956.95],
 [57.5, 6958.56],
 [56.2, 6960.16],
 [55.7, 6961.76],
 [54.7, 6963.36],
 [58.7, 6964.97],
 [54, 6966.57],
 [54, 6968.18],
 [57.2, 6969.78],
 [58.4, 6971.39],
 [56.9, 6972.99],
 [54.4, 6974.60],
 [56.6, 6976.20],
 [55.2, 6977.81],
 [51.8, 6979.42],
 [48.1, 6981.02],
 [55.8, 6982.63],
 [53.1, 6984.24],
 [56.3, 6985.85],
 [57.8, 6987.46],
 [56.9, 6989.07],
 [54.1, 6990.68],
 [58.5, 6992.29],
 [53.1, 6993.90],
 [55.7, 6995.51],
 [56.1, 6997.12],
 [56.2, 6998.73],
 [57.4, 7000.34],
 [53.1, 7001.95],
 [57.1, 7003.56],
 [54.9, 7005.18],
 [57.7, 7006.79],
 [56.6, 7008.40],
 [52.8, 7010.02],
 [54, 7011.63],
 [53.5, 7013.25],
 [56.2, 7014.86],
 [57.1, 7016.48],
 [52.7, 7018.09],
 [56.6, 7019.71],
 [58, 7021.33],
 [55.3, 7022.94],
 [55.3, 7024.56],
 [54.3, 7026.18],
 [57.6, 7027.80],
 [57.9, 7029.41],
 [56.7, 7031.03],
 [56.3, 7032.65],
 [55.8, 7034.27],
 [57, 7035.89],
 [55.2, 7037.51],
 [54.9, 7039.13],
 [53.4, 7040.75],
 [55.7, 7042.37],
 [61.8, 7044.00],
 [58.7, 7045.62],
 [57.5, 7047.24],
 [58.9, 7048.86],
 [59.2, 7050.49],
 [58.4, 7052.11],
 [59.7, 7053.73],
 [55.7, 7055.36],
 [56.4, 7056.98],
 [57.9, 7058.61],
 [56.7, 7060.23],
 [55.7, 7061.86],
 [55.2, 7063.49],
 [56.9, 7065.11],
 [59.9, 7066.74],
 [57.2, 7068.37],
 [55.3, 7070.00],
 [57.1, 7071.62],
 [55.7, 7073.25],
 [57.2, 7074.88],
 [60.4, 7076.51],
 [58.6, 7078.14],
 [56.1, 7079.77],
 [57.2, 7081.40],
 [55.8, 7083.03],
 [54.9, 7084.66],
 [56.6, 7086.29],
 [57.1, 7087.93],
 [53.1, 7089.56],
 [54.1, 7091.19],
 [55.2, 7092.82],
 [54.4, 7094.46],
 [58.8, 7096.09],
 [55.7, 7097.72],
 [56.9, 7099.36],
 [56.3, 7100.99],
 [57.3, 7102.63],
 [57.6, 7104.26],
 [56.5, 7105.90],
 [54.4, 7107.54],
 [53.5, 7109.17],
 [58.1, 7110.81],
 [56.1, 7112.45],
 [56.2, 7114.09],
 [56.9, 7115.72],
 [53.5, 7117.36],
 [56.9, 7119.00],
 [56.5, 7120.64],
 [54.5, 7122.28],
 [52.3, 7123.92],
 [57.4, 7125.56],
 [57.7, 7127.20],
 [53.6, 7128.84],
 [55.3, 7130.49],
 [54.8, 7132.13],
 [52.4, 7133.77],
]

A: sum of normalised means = 1.963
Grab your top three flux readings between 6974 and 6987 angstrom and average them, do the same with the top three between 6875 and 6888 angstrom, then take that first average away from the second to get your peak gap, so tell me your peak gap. -2.4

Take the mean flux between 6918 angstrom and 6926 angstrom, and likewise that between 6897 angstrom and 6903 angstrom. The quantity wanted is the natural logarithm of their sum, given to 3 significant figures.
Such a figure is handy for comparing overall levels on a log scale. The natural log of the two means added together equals 4.66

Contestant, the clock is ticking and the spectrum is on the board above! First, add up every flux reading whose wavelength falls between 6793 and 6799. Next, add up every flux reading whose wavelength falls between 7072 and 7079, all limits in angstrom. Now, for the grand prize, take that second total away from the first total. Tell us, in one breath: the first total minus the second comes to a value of -13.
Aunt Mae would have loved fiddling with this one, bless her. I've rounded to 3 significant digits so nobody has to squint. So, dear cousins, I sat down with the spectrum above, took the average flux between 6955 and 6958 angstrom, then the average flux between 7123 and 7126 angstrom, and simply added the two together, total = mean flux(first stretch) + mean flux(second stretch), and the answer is 111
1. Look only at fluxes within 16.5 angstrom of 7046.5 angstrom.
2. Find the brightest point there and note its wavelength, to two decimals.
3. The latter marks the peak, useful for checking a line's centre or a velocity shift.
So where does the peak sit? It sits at 7044.00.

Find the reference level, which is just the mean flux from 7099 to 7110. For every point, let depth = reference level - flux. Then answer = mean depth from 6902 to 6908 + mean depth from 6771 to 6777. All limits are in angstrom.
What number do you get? 3.9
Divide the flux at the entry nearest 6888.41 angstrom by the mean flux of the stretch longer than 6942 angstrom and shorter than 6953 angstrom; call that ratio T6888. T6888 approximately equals 0.934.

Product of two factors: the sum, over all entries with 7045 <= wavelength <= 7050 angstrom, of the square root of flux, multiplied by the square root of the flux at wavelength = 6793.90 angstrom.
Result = 171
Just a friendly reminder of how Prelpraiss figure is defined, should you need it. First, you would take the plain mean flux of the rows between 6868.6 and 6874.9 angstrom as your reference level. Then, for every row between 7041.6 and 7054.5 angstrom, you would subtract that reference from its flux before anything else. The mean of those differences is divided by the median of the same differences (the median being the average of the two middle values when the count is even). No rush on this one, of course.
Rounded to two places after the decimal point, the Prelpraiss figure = 0.99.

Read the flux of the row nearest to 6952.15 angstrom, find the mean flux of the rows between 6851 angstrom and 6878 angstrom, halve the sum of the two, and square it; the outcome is 3159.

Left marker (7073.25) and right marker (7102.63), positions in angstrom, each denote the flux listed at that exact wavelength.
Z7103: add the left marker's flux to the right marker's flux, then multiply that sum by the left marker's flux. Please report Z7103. 6294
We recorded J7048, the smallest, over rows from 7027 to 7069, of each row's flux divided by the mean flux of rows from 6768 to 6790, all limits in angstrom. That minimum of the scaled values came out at 0.956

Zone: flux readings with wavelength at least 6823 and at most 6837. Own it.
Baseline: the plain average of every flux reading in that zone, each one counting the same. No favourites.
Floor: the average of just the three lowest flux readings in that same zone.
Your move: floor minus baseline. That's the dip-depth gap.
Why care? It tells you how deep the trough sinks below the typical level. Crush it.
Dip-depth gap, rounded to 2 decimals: -1.98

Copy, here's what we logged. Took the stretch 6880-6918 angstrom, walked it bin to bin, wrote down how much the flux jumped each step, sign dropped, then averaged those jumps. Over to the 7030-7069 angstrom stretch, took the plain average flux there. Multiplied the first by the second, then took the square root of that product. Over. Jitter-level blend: 10.0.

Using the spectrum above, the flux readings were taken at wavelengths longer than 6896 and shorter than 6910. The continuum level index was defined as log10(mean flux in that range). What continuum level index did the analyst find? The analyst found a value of 1.73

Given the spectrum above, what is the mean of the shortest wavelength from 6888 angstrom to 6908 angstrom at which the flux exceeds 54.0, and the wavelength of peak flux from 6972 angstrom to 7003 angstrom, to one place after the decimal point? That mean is 6941.1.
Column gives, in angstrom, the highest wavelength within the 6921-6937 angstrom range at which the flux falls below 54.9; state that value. 6936.16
